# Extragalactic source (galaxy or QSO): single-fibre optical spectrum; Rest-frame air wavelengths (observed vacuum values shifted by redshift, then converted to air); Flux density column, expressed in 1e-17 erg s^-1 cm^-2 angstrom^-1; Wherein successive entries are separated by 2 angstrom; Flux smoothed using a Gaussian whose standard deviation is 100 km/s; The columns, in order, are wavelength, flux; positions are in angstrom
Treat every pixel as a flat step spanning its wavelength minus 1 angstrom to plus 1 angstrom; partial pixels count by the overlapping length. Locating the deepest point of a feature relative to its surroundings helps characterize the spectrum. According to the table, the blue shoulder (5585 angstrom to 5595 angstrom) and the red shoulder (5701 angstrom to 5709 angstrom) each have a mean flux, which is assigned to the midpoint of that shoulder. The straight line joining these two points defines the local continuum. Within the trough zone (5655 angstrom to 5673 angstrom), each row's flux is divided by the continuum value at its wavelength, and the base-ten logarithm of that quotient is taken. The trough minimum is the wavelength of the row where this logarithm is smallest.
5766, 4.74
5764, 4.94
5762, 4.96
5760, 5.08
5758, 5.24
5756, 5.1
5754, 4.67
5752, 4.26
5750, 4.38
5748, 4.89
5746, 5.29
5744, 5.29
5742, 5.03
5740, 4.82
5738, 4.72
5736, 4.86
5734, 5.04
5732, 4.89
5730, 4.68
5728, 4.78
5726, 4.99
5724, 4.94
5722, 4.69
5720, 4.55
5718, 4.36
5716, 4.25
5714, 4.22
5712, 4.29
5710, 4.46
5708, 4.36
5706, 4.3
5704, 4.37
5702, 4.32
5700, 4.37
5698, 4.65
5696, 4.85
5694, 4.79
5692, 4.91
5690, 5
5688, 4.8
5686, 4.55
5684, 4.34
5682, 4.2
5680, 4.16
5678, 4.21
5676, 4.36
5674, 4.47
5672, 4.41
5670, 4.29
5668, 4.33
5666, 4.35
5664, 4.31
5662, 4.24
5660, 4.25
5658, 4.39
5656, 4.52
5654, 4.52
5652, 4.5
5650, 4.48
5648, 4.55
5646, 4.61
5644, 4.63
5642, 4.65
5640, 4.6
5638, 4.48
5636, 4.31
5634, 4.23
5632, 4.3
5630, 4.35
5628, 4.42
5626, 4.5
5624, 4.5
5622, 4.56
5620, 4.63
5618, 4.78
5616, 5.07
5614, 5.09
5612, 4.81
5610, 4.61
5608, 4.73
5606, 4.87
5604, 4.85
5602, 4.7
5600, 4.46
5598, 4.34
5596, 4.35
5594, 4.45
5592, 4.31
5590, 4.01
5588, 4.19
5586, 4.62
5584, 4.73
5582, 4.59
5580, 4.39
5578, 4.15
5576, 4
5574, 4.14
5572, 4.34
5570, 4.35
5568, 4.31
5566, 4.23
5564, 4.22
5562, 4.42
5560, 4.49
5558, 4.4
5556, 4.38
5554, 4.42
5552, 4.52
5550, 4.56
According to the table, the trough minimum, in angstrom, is 5662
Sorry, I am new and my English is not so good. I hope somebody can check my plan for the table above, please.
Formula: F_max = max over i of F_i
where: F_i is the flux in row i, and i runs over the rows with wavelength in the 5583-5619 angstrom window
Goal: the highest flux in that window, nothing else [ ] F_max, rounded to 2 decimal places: 5.09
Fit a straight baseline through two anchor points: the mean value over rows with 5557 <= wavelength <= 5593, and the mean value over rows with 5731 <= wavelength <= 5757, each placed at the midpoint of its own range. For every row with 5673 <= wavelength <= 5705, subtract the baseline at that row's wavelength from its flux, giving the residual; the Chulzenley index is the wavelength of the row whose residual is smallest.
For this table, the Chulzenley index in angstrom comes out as 5680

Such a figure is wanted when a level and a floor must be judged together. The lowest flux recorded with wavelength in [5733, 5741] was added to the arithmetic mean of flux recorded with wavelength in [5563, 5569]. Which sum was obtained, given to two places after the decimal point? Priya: 8.97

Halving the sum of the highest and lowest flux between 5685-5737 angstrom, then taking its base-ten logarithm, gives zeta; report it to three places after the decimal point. 0.666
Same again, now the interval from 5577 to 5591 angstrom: 0.640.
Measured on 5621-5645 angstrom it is 0.647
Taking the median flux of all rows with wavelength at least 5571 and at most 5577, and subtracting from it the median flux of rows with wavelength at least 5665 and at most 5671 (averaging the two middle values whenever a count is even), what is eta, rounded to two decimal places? -0.19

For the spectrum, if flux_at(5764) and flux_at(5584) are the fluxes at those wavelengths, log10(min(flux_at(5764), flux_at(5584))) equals 0.675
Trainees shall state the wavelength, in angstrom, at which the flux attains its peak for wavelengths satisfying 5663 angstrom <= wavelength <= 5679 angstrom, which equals 5674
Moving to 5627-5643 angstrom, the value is 5642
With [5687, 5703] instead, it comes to 5690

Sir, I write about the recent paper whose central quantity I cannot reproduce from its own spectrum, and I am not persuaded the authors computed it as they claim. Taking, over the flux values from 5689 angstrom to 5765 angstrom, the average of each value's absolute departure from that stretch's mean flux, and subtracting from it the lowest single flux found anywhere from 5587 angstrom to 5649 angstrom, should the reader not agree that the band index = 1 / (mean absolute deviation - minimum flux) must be -0.268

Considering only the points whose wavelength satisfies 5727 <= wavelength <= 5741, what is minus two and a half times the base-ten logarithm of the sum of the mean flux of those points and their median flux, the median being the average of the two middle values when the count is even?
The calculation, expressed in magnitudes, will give -2.46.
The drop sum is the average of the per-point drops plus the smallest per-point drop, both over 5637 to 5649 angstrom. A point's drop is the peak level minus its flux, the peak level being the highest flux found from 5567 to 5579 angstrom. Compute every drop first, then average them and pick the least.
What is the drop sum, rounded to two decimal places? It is -0.54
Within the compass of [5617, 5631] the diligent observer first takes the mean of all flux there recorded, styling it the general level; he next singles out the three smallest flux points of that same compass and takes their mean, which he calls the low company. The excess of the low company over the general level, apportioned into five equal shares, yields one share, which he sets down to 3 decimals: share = -0.022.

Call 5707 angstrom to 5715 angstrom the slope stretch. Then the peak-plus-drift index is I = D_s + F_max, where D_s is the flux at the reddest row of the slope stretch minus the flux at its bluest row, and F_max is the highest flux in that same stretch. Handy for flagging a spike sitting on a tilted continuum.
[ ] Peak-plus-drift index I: 4.3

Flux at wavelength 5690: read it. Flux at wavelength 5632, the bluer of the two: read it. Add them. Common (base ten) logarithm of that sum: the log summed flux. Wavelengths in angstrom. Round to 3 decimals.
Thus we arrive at 0.968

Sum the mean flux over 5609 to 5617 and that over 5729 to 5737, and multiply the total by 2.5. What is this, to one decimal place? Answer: 24.4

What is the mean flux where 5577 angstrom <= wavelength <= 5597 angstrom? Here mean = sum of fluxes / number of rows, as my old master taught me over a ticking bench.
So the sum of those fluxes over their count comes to 4.38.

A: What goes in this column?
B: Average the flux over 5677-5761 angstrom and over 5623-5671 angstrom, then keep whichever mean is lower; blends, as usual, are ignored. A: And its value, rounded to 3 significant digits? 4.43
